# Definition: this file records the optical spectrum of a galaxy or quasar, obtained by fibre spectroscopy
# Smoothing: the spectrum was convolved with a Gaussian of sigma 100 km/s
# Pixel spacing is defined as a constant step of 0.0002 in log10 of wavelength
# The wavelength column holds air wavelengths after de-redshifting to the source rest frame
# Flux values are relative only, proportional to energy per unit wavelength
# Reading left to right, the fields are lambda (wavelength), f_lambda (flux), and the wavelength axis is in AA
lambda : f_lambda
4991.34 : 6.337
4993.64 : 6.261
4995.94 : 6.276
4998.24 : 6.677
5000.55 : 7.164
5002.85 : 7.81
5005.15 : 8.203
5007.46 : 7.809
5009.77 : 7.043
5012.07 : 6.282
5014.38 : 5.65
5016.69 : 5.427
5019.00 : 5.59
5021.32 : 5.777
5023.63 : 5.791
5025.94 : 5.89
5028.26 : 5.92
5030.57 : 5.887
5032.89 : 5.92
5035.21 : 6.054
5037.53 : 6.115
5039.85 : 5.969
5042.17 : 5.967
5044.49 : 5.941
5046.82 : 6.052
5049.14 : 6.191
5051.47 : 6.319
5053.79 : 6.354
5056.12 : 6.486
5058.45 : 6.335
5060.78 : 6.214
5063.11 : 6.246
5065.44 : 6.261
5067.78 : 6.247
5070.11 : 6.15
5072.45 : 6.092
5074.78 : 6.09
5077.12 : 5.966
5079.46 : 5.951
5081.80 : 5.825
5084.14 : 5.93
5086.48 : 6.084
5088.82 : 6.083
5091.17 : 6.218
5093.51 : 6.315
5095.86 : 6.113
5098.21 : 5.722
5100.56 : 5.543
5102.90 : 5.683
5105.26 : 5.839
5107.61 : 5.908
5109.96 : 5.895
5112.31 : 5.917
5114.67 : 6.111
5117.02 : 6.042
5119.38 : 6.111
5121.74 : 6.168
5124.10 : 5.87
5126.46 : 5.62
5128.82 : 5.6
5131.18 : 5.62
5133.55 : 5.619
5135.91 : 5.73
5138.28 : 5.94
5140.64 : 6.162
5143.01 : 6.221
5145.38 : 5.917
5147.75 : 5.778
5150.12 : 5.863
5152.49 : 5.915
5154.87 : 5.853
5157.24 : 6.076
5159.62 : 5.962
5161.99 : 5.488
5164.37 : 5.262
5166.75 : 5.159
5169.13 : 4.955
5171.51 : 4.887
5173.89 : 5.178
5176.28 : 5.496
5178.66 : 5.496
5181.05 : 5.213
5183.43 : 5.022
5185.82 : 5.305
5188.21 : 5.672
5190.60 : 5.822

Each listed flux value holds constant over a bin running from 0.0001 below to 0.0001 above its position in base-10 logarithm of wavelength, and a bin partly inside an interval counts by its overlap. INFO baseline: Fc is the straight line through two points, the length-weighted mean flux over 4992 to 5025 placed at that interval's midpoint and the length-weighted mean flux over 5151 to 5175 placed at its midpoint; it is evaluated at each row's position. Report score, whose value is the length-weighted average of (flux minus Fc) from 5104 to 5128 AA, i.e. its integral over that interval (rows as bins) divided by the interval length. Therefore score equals 0.14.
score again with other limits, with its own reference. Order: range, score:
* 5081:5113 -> 0.00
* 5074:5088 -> -0.07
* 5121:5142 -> 0.11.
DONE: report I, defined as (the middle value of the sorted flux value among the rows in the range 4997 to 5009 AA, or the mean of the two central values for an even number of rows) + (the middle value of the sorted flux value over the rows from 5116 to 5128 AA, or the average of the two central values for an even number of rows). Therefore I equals 13.9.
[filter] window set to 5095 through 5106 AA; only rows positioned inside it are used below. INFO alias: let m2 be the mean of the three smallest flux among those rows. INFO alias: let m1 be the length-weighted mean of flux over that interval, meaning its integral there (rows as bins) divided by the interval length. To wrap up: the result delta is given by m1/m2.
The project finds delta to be 1.02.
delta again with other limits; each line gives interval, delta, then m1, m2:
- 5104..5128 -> 1.03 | 5.9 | 5.78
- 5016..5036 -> 1.04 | 5.8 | 5.60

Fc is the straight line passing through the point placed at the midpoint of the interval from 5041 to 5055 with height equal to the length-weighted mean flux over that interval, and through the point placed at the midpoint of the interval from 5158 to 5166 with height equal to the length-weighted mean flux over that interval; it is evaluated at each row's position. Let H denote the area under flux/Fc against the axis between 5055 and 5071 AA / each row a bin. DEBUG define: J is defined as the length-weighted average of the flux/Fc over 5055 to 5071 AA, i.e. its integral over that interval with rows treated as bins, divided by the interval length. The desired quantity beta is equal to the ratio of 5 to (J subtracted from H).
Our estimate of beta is 0.322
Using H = 16.56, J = 1.04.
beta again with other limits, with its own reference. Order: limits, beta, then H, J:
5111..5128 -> 0.303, 17.54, 1.03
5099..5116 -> 0.312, 17.00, 1.00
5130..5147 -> 0.302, 17.58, 1.03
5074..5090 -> 0.333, 16.04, 1.00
